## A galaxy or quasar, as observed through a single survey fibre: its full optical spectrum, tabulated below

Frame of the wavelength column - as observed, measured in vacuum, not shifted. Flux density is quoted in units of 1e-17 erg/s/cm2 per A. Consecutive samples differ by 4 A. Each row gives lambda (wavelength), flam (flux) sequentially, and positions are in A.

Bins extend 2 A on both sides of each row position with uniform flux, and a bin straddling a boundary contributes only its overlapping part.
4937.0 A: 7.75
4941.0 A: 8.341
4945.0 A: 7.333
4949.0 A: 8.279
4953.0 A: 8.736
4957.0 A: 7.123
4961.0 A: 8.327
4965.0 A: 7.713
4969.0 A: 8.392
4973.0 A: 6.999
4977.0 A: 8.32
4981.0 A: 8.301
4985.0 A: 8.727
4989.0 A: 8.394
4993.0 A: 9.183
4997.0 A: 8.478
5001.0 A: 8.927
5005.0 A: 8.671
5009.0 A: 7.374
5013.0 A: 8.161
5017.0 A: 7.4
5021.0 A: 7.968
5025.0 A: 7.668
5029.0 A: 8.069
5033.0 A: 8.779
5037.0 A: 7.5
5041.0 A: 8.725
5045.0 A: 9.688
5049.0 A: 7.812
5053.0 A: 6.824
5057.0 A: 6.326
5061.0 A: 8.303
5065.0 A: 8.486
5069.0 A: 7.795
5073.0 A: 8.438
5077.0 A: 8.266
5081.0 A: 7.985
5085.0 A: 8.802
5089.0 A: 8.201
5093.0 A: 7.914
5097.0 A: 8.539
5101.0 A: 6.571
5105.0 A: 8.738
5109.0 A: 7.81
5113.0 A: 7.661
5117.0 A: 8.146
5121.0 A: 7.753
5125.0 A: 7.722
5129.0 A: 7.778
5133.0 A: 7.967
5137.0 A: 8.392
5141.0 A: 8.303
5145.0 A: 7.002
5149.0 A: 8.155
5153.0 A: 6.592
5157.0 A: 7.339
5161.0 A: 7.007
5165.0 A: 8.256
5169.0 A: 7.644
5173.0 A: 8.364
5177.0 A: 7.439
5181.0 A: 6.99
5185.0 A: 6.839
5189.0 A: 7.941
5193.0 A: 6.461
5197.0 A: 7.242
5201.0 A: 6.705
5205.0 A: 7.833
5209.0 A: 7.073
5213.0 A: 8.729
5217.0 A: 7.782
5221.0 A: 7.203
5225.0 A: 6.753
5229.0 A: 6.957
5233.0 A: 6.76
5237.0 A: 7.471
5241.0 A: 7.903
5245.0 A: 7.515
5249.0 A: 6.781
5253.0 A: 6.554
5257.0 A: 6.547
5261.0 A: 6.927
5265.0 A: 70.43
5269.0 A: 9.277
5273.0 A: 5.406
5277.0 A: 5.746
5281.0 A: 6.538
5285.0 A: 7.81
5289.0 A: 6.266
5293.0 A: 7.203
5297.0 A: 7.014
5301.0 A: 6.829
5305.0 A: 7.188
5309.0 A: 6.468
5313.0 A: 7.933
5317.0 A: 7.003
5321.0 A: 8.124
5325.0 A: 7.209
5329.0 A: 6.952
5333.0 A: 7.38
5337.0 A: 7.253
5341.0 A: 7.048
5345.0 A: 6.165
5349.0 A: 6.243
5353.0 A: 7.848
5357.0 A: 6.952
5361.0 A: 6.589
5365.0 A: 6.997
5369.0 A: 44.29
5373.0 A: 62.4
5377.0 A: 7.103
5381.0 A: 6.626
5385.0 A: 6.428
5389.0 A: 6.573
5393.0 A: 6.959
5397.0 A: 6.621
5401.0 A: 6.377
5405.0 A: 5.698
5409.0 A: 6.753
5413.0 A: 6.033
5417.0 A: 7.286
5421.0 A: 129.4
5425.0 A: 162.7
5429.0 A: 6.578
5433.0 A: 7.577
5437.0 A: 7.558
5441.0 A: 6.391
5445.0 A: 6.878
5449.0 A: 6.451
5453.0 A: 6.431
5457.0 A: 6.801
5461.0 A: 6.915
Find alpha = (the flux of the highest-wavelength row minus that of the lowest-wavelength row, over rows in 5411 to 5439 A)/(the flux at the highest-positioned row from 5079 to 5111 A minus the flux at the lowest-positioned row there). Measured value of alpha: -8.7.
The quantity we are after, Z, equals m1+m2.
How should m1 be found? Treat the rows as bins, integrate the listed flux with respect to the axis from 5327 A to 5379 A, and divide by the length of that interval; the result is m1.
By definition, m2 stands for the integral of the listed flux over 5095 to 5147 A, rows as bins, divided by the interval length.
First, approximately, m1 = 14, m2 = 7.9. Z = 22.0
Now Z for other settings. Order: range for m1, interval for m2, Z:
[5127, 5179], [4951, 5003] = 16.0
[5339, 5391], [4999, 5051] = 22.2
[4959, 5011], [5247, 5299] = 20.0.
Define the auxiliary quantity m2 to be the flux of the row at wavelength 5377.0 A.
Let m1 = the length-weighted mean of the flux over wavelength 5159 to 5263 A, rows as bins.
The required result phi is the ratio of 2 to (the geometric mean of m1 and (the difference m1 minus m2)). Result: 1.69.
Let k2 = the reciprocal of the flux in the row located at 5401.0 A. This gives 0.16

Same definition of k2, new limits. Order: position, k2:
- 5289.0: 0.16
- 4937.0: 0.13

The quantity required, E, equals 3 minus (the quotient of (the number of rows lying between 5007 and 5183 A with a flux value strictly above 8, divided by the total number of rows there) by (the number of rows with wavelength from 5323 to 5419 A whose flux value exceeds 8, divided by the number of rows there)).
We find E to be -2.2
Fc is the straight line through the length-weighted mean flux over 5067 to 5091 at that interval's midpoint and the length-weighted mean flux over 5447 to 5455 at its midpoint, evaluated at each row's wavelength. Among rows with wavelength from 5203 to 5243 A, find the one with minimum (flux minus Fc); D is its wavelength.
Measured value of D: 5225.0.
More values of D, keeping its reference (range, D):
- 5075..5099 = 5093.0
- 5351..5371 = 5361.0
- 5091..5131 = 5101.0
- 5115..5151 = 5145.0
